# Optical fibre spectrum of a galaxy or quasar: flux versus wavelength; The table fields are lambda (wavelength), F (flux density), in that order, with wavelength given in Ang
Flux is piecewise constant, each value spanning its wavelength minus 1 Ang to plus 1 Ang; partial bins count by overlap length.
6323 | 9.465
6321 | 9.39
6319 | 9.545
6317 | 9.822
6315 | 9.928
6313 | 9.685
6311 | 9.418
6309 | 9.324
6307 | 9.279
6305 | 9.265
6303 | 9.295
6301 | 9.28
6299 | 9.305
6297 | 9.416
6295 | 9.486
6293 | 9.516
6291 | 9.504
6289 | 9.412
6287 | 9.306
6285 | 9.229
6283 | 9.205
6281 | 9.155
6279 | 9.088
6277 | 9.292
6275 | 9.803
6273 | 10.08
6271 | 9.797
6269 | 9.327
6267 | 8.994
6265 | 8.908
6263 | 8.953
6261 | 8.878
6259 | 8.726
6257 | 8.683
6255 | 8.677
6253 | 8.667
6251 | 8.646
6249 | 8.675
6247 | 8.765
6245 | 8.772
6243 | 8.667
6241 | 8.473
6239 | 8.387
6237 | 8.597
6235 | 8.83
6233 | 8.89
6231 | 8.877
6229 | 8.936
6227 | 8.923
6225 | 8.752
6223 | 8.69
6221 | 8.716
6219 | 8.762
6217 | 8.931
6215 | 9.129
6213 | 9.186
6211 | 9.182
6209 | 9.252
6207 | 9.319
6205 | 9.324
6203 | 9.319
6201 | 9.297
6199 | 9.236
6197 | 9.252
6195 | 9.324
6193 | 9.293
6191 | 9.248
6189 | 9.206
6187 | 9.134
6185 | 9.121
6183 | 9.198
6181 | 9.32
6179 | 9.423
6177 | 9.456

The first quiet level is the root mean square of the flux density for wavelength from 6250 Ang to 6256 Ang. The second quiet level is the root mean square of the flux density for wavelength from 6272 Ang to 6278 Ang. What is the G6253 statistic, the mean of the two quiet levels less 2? 7.2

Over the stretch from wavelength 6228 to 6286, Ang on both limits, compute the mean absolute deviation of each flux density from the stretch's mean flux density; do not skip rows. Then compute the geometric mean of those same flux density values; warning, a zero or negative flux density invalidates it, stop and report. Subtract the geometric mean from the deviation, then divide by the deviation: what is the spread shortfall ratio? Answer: -29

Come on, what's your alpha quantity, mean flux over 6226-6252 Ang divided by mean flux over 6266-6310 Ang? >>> 0.930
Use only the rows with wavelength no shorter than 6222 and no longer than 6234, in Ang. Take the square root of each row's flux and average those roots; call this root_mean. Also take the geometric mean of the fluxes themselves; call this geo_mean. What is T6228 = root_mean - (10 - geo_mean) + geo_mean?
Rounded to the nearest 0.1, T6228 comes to 10.7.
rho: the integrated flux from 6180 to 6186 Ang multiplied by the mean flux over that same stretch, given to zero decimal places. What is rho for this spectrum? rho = 509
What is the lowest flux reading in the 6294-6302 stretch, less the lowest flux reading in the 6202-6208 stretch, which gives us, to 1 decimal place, 0.0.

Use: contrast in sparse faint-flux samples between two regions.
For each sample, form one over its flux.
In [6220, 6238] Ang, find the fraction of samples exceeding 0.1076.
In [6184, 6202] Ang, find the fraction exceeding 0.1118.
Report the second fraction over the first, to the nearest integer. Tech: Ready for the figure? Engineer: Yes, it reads 0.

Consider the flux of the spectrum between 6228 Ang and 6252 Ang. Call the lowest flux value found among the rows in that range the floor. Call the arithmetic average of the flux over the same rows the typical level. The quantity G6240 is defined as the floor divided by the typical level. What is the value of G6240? 0.963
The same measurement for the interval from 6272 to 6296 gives 0.964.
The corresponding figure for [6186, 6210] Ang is 0.986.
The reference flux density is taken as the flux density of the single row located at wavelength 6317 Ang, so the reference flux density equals 9.822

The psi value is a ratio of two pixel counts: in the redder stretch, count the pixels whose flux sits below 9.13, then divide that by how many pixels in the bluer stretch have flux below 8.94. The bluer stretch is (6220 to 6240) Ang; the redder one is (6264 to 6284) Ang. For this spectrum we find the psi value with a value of 0.30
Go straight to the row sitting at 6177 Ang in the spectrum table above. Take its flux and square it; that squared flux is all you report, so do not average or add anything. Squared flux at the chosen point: 89.4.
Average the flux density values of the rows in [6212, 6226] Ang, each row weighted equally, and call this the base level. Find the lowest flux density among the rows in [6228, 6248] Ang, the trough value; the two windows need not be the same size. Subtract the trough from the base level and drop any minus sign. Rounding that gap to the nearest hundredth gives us 0.49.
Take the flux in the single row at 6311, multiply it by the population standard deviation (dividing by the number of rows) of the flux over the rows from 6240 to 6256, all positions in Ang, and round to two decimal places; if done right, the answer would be 0.81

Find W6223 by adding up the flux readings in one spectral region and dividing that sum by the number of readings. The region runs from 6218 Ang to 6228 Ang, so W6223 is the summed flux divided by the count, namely 8.77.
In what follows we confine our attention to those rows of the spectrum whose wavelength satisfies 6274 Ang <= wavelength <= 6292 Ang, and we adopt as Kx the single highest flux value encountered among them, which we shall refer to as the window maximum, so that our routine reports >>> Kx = 9.803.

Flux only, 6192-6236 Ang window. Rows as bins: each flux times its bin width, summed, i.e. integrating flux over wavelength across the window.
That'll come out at 399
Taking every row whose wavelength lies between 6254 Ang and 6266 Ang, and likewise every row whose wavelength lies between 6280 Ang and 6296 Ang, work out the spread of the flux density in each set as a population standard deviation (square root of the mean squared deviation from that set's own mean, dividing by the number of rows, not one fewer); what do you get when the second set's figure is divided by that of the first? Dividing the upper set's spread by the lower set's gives 1.2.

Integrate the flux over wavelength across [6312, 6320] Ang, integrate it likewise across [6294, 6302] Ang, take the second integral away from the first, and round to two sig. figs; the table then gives 3.0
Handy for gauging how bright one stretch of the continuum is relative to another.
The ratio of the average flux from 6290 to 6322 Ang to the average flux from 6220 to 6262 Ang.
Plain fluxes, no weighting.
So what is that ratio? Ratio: 1.08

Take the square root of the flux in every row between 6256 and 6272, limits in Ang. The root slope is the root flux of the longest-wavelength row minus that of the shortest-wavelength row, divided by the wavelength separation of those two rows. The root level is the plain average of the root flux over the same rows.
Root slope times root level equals 0.039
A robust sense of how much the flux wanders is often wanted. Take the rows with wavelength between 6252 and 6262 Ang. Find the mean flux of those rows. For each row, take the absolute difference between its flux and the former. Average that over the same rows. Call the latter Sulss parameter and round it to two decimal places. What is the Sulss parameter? 0.06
